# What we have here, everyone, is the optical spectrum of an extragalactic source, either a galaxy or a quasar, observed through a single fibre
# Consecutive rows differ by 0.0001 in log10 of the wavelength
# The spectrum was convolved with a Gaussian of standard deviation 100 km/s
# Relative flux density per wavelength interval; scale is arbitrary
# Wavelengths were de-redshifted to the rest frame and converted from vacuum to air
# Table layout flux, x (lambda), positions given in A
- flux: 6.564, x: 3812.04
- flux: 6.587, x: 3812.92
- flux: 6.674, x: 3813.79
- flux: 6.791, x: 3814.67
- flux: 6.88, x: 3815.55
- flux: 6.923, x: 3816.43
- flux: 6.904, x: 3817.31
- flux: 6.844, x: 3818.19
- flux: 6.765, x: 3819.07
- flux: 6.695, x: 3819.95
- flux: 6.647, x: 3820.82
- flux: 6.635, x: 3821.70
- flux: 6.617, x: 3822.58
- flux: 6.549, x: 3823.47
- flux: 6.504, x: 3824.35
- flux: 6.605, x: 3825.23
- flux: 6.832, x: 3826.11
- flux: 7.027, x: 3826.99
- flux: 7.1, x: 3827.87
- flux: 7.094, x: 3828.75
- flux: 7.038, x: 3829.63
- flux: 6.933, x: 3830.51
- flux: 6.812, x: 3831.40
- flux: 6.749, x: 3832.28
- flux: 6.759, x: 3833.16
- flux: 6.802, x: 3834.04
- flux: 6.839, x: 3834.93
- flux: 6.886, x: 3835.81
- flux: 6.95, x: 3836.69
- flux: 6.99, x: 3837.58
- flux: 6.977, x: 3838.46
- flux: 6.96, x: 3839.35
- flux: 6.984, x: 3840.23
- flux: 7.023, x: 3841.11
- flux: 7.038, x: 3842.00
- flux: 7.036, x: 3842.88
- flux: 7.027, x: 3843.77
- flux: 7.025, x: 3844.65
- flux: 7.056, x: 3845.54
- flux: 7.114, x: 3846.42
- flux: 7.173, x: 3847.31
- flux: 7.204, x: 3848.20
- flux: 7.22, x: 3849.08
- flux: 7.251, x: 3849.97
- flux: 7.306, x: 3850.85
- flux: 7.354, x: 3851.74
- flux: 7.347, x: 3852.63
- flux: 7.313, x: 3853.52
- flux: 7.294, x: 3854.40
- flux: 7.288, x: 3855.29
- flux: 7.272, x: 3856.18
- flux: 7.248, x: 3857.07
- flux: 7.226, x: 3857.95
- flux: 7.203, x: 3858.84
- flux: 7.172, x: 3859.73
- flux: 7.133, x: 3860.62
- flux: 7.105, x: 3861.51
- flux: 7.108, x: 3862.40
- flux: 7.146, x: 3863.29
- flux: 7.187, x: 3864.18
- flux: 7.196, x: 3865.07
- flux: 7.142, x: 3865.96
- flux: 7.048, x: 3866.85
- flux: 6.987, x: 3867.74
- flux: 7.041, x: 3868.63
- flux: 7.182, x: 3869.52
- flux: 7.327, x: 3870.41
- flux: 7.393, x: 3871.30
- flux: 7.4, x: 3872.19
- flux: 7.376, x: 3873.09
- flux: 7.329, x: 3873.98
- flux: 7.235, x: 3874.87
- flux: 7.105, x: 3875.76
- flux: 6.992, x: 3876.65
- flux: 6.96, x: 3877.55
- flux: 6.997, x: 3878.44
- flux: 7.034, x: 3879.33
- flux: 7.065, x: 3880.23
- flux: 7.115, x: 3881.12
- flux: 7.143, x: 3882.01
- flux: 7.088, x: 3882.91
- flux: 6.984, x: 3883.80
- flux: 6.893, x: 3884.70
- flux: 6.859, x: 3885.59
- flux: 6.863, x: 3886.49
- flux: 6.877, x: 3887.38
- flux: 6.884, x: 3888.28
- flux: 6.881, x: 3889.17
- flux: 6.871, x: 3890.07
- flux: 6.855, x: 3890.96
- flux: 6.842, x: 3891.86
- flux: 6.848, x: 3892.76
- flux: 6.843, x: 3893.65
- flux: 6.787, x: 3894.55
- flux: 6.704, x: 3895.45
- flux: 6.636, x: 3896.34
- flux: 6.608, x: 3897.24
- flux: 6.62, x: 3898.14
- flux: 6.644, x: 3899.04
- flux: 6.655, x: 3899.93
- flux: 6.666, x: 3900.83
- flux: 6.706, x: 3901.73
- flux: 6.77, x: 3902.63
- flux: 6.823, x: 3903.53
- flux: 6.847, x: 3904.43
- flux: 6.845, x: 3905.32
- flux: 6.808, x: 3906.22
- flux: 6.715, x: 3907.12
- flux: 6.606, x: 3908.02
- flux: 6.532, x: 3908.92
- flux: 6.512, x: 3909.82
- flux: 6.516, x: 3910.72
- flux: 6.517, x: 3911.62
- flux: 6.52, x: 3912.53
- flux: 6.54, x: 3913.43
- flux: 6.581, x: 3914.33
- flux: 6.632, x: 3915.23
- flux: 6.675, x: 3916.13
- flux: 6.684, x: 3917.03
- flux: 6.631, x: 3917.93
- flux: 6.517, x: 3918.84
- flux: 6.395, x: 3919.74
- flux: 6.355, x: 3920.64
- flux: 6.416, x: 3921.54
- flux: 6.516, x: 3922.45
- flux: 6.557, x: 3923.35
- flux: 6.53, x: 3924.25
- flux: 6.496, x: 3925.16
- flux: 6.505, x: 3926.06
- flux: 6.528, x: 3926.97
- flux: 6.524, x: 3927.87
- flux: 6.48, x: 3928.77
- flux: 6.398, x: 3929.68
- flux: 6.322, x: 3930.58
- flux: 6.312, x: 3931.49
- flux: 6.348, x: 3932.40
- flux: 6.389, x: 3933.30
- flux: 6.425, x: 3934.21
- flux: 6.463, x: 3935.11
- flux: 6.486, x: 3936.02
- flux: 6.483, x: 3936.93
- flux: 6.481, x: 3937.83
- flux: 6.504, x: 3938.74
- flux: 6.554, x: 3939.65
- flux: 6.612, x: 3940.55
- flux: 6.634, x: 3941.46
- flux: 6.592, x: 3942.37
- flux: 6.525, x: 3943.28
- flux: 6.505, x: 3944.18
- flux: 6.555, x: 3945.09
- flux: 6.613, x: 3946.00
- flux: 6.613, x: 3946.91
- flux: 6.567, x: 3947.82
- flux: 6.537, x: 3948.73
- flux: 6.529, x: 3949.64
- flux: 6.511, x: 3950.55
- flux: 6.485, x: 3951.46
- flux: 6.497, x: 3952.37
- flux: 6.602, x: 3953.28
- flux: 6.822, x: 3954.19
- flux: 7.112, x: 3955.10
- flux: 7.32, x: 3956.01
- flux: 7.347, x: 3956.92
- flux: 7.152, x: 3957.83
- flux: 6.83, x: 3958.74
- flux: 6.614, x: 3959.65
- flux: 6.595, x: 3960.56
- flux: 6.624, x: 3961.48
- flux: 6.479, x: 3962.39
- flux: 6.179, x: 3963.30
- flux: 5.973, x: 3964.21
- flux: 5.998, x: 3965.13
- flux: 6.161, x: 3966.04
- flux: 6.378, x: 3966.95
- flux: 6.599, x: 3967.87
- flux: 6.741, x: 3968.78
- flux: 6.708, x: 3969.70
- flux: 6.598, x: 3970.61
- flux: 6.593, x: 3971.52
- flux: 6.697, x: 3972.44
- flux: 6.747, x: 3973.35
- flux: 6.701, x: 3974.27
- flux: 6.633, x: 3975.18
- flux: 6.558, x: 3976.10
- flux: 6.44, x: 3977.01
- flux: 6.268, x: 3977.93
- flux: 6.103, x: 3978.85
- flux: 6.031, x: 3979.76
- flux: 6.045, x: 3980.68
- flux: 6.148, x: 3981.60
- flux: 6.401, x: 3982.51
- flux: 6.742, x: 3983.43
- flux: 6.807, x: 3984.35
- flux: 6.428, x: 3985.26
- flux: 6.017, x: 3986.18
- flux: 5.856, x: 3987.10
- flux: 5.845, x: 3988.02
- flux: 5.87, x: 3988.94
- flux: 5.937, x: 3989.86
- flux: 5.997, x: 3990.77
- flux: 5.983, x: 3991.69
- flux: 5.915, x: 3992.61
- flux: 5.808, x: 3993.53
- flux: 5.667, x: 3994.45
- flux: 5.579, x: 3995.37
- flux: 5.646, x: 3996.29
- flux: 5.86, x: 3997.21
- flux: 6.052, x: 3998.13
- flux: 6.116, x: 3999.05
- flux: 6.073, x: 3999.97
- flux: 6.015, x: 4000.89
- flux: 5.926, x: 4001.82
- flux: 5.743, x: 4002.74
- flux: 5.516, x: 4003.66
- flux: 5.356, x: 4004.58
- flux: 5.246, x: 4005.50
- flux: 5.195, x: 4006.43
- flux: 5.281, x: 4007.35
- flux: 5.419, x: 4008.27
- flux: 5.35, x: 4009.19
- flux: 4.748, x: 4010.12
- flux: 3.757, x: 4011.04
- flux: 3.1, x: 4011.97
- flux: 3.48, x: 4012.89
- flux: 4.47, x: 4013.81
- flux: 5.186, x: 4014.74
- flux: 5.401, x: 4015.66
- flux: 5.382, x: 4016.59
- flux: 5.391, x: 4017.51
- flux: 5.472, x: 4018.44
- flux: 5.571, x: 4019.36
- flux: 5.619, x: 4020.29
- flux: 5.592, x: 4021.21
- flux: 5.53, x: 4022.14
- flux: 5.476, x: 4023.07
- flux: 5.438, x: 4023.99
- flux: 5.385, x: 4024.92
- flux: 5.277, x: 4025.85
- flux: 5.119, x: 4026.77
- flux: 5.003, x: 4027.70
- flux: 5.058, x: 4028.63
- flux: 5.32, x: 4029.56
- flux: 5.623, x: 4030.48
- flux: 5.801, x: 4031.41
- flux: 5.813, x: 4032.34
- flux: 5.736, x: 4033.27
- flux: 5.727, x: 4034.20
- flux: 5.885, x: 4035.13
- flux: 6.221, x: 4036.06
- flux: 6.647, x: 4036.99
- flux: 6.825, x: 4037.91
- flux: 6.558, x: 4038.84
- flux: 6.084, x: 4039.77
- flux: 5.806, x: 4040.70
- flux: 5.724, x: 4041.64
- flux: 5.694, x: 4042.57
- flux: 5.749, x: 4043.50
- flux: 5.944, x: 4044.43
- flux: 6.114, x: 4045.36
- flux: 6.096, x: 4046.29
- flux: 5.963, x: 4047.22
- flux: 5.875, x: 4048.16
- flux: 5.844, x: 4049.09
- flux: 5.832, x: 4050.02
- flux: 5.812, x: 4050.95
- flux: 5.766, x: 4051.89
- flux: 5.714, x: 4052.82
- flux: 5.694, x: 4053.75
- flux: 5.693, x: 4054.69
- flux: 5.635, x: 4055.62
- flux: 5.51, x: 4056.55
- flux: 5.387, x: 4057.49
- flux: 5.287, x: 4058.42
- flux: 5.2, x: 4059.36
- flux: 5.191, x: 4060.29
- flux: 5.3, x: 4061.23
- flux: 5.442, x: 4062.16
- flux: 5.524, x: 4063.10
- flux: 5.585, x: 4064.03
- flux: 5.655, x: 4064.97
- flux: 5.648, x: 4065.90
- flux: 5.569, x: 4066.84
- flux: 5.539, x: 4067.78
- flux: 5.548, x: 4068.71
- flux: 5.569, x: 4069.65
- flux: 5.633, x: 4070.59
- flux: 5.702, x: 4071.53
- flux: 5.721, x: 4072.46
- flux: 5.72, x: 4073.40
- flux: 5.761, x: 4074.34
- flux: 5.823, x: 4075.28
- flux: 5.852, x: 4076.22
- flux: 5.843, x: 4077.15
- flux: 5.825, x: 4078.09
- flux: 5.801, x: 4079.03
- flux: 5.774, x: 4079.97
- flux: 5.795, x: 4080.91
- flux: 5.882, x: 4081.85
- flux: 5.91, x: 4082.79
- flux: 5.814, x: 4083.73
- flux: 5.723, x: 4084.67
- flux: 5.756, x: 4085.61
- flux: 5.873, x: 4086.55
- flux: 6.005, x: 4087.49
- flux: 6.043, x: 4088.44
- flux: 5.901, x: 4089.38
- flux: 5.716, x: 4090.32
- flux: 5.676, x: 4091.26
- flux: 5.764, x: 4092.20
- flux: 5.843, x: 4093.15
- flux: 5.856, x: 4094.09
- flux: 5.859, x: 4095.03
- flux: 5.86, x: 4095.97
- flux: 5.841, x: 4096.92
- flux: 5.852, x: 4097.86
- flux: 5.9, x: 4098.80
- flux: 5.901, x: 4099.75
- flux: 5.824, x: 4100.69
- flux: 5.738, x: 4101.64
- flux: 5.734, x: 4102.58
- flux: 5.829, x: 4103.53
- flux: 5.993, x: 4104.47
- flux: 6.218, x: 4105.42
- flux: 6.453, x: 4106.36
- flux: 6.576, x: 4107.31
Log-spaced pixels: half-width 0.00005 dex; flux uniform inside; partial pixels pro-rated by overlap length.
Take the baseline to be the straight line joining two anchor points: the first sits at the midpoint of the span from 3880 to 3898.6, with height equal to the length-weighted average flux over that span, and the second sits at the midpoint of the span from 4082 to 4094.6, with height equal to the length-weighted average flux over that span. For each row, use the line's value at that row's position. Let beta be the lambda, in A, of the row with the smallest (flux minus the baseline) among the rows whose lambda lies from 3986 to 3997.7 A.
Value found 3995.37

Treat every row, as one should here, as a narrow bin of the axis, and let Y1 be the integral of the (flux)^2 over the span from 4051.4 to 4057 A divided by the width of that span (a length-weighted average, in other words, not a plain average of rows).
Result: 32.2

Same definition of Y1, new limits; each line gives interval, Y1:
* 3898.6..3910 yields 45.0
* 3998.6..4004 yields 34.9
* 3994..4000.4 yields 34.3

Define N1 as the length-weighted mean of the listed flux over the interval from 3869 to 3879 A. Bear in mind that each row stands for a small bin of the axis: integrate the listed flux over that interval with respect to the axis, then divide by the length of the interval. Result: 7.2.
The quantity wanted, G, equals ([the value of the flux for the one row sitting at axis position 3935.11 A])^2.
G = 42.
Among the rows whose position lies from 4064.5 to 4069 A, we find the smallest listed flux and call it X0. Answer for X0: 5.539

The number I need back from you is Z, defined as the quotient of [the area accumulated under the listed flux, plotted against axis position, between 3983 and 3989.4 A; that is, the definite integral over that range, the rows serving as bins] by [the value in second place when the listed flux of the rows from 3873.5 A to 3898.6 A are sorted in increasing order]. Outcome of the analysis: 6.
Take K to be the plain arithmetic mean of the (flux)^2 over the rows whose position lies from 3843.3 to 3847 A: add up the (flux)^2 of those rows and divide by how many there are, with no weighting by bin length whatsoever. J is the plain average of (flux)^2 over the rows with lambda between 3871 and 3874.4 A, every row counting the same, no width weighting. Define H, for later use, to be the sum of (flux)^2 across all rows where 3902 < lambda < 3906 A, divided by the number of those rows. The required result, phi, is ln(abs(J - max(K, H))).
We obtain 1.5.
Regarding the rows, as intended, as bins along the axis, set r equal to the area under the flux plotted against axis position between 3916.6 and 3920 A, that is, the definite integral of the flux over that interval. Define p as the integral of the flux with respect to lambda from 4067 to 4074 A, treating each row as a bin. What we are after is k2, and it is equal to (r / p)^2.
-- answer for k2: 0.3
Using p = 39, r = 22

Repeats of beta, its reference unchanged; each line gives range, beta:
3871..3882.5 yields 3877.55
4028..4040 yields 4028.63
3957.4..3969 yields 3964.21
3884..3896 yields 3895.45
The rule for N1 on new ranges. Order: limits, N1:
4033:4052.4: 6.0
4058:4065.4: 5.4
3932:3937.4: 6.4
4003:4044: 5.4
